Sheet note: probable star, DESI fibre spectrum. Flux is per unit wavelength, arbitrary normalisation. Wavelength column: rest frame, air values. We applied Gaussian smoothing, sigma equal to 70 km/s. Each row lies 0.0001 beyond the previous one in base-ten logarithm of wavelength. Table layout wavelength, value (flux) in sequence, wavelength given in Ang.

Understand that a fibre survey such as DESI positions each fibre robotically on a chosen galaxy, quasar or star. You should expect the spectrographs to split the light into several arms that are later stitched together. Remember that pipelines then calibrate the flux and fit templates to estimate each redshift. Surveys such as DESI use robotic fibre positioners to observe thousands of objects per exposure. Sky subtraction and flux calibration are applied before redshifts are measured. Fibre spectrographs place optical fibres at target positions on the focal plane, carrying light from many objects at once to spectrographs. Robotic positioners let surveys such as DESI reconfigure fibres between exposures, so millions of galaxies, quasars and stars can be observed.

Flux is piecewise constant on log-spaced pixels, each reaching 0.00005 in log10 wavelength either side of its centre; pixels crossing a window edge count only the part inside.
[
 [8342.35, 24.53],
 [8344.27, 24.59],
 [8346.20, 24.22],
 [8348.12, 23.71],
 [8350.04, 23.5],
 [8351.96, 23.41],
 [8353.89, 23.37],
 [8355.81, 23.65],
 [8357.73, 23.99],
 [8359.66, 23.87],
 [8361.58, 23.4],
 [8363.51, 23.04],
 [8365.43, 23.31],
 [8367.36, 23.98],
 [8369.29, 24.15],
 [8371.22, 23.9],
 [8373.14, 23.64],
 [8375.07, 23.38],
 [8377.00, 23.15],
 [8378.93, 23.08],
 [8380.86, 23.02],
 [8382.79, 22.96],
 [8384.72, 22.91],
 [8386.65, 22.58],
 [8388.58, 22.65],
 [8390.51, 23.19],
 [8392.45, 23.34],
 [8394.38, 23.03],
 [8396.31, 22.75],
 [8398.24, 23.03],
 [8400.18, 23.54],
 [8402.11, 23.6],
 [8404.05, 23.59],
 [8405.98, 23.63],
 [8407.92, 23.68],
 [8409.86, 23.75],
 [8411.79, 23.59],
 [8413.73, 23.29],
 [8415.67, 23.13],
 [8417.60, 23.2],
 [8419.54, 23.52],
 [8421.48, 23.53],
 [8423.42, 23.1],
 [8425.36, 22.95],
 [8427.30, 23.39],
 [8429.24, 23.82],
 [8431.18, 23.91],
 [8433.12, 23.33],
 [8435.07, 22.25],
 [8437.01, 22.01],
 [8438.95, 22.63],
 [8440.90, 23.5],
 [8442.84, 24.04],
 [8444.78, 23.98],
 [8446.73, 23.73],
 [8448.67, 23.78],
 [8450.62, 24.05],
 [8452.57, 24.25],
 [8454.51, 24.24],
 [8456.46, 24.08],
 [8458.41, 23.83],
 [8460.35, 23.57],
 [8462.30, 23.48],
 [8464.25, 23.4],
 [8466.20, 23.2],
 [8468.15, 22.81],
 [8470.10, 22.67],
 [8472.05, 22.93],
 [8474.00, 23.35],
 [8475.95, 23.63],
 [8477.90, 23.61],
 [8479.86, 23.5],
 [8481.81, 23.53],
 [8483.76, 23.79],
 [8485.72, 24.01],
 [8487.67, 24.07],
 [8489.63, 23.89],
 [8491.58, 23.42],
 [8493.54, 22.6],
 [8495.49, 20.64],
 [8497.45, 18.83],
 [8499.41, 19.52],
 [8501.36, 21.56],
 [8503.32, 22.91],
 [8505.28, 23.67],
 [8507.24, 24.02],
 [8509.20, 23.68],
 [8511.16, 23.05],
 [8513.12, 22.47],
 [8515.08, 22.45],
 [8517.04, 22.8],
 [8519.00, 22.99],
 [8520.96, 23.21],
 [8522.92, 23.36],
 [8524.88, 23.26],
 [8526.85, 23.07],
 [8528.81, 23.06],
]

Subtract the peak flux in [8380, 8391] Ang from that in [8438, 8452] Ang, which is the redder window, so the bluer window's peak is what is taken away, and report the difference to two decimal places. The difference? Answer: 0.86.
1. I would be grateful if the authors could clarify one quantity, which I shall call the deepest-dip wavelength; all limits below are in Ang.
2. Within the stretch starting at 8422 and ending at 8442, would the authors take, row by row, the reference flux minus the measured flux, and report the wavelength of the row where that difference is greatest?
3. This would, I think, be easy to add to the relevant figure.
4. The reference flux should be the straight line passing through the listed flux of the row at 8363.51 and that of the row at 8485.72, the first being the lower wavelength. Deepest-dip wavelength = 8437.01 Ang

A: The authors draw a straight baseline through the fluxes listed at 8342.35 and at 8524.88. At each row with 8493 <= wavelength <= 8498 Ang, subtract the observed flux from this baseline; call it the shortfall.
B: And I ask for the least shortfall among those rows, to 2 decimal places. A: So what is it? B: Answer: 0.88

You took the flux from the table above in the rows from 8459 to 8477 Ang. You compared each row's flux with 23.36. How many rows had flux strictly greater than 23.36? 4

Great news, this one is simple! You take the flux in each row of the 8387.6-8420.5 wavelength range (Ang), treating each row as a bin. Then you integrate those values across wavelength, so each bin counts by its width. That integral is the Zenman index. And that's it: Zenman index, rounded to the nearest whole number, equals 767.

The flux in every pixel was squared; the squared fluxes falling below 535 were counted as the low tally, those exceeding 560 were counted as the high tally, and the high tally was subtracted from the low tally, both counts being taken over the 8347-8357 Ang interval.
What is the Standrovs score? -1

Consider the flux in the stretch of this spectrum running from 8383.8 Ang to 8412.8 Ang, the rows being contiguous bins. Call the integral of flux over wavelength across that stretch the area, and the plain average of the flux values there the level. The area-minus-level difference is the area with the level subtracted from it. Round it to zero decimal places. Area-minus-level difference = 651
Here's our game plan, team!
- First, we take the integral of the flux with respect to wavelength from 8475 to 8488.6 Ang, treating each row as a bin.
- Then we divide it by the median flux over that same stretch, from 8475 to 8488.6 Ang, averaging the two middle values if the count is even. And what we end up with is 13.7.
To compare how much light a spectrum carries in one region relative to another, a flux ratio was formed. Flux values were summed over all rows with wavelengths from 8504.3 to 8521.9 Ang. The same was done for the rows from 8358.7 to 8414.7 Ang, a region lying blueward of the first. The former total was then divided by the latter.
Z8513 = 0.31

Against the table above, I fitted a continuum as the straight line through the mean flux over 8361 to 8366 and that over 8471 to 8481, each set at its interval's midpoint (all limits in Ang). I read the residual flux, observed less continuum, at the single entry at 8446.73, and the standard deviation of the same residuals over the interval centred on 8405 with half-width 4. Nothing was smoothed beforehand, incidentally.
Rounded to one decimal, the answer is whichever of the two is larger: 0.4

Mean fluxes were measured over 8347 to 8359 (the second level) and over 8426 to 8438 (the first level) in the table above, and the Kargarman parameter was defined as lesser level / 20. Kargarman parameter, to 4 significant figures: 1.156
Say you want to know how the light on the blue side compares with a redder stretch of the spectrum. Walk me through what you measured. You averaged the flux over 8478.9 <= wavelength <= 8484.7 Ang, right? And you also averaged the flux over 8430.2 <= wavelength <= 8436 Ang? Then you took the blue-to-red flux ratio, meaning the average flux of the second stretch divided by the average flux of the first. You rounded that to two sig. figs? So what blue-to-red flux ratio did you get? 0.98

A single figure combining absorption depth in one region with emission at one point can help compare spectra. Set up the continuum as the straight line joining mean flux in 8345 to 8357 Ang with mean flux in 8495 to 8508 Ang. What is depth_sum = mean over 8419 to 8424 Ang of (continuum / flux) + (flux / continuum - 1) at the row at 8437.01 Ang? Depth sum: 0.95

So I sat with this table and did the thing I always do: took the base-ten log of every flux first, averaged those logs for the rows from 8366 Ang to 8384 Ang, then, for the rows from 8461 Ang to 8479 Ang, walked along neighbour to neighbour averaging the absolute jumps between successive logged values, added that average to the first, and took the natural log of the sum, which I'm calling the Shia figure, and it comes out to 0.318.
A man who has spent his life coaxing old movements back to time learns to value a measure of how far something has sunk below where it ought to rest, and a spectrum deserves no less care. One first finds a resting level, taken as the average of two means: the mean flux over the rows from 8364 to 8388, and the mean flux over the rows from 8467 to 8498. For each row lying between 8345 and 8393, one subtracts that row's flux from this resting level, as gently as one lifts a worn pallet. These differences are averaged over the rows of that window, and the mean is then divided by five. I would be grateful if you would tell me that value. -0.05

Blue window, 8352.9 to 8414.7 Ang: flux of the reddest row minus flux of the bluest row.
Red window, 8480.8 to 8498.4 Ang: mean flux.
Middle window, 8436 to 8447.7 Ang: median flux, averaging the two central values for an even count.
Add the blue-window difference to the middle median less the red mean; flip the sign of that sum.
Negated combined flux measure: -0.8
